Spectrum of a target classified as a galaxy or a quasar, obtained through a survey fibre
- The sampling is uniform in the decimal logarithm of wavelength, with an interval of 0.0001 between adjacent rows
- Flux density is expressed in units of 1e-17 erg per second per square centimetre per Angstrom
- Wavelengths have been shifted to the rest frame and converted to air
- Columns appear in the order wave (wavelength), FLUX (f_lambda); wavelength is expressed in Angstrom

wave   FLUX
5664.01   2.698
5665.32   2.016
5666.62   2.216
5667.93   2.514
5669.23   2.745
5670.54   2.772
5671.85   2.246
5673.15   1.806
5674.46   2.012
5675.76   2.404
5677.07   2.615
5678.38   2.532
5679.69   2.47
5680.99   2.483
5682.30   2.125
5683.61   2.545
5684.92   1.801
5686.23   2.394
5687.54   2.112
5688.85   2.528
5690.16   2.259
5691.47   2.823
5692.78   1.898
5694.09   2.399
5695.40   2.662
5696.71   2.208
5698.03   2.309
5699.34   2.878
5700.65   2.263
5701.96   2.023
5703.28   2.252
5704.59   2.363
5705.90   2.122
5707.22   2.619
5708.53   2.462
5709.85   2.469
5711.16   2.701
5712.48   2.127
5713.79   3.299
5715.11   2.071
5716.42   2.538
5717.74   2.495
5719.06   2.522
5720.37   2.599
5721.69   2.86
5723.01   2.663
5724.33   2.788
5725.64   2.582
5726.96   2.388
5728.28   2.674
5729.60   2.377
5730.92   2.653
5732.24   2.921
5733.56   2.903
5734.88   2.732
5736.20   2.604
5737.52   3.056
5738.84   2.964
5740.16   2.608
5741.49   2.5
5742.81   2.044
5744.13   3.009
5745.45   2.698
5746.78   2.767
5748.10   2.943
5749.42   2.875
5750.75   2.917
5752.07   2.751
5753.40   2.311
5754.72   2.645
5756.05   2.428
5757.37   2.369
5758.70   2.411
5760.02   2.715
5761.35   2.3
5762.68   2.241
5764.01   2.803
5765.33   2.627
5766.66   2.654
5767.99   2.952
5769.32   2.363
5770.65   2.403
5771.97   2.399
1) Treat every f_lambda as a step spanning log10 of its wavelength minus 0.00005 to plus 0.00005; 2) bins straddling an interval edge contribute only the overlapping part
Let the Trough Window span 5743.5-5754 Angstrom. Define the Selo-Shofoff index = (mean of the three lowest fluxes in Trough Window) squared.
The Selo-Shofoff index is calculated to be 6.7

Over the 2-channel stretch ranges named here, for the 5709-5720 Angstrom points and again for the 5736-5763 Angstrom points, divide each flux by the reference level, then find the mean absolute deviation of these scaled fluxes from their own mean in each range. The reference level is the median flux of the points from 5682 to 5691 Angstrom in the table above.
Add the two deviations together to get 0.209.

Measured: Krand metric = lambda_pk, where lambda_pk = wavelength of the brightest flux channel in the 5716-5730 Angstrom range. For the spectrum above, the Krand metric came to 5721.69 Angstrom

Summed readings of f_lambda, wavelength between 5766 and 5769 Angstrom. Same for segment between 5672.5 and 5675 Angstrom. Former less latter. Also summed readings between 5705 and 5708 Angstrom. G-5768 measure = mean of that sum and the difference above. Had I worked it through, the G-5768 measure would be 3.3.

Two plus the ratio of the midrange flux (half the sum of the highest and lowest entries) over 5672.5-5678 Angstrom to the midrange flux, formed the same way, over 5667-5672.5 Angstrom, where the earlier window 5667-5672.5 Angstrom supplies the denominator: 2.88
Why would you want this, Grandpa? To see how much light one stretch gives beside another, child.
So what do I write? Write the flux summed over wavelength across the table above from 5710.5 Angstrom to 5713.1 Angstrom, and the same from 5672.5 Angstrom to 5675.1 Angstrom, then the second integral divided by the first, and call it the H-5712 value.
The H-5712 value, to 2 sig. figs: 0.79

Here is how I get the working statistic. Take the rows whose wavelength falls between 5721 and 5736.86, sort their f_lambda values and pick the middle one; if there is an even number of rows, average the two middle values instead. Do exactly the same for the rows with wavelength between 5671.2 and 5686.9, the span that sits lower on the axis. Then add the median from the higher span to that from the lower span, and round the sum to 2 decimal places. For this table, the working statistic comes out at 5.07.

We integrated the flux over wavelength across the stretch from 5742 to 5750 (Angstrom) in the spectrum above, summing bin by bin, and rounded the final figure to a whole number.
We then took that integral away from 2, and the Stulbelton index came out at -20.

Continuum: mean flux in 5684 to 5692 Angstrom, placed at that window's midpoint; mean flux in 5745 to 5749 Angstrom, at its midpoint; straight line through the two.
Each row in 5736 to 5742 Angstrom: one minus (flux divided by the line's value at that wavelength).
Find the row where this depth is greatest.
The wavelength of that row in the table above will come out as 5741.49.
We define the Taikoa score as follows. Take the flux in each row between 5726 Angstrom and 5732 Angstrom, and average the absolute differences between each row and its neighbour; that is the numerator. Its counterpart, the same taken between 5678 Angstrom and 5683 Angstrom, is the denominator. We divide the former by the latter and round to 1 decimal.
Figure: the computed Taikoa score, 2.0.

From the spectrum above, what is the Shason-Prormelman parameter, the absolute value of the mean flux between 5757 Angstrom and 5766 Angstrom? 2.50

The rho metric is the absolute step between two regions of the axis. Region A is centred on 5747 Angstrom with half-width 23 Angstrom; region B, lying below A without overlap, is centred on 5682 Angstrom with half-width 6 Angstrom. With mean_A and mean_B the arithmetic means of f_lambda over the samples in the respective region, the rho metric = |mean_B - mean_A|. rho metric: 0.30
